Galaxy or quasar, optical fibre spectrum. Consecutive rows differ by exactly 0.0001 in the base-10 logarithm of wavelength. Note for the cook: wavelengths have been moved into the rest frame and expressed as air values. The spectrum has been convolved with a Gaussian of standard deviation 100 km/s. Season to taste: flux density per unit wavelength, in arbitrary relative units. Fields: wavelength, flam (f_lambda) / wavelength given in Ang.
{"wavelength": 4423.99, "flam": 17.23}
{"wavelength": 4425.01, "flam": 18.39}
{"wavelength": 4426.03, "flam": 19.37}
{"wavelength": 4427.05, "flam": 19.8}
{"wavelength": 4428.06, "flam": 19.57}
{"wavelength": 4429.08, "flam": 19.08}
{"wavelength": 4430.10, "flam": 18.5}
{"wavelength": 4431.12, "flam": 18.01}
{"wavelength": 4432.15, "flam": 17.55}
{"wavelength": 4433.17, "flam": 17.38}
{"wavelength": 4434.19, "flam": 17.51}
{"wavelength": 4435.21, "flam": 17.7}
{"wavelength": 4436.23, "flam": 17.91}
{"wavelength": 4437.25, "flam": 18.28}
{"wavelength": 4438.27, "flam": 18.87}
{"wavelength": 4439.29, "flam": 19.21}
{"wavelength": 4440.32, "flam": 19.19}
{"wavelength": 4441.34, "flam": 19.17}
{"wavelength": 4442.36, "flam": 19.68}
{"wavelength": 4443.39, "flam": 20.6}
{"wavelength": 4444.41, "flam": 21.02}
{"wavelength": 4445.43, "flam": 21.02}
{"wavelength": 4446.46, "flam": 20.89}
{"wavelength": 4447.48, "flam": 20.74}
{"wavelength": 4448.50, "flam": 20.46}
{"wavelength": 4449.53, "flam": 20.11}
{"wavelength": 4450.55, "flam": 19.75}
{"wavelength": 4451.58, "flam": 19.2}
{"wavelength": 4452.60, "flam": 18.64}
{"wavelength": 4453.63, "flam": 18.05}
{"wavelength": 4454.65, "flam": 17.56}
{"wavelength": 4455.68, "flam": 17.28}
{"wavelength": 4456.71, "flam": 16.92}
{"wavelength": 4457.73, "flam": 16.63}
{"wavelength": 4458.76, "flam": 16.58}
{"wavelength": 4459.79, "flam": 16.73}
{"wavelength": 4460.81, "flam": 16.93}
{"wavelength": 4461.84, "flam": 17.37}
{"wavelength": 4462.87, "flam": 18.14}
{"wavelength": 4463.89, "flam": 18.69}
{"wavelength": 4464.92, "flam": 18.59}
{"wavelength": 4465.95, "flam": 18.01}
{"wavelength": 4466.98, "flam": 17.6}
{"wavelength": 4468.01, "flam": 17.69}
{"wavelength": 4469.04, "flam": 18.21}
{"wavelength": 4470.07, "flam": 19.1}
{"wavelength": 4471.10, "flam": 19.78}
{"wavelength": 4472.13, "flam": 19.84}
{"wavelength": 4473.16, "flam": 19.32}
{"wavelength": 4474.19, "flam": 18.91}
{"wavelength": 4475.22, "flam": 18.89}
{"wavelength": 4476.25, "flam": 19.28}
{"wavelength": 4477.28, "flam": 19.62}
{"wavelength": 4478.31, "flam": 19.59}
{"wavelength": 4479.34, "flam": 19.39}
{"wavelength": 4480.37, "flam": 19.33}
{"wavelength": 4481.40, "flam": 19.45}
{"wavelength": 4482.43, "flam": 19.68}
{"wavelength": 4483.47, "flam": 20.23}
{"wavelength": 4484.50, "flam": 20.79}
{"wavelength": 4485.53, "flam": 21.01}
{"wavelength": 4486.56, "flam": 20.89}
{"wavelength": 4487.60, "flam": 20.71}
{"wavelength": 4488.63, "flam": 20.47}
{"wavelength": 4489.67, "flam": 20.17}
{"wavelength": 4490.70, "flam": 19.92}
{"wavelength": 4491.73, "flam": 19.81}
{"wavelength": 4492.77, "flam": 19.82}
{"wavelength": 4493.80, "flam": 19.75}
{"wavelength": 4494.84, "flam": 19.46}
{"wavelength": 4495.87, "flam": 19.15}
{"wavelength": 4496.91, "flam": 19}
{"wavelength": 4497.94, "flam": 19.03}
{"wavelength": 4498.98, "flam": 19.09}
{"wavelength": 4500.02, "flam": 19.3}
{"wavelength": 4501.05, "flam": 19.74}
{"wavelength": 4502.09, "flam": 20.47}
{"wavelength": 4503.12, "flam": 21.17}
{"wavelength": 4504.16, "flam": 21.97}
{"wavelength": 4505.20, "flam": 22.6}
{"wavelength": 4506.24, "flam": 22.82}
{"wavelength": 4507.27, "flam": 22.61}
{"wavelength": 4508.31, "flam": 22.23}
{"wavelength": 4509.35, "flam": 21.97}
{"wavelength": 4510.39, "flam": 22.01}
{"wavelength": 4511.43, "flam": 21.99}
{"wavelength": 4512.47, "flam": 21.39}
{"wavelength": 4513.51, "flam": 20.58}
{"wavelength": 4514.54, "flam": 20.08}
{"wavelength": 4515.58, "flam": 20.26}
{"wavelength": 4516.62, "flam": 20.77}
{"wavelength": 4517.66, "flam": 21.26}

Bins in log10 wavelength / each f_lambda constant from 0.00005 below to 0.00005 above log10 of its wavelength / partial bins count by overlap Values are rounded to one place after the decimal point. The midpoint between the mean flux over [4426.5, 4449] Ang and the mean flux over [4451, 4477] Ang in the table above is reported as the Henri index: 18.7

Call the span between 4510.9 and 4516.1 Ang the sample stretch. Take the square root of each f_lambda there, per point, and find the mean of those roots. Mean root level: 4.57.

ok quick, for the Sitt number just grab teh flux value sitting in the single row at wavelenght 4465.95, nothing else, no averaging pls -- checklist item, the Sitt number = 18.01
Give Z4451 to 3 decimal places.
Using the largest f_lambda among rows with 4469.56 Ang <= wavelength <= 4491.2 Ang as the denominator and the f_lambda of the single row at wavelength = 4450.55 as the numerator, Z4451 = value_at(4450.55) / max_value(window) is 0.940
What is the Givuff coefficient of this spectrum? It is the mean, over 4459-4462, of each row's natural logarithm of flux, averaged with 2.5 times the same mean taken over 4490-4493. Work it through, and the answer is 5.15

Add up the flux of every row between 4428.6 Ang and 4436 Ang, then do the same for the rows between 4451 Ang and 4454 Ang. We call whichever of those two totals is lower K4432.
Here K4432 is 56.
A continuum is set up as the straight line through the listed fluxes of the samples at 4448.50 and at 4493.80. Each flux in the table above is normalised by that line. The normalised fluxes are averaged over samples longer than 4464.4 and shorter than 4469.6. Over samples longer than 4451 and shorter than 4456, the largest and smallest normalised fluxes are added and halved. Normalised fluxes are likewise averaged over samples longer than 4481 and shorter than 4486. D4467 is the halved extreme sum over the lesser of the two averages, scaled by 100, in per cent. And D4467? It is 100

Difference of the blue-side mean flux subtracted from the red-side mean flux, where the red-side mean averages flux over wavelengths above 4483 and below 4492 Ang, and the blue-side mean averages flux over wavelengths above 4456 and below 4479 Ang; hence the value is 2.2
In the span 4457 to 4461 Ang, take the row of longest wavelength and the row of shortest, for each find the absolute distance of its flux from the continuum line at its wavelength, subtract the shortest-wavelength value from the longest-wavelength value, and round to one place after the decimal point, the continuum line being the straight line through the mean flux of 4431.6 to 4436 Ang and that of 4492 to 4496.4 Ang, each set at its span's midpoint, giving -0.2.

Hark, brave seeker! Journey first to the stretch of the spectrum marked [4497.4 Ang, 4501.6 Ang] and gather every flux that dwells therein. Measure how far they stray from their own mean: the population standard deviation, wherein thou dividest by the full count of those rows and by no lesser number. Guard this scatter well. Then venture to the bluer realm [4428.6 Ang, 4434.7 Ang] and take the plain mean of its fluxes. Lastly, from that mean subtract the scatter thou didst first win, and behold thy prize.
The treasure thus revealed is 17.7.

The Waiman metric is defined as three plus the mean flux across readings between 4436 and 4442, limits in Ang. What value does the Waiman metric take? 21.8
